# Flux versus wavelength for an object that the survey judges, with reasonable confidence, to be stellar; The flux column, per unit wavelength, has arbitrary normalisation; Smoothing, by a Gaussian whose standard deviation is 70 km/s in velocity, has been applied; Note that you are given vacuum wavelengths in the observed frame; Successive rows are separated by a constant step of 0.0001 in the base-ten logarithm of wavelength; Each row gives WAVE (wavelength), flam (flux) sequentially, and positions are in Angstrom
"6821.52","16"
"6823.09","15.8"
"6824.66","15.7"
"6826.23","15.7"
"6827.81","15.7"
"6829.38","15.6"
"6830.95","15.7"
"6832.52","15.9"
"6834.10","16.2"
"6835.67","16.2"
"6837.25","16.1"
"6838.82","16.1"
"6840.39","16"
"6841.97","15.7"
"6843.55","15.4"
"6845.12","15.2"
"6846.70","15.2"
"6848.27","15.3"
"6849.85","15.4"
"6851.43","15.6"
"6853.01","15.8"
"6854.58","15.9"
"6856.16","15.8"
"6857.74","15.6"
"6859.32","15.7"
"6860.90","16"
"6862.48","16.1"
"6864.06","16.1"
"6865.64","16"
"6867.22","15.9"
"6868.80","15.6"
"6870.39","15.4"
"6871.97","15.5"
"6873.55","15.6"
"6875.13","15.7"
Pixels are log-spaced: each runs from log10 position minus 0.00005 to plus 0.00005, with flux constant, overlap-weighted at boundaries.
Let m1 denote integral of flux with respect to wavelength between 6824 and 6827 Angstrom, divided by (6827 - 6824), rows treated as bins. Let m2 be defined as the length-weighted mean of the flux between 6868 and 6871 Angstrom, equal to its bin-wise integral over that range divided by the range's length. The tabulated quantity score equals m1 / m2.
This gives 1.02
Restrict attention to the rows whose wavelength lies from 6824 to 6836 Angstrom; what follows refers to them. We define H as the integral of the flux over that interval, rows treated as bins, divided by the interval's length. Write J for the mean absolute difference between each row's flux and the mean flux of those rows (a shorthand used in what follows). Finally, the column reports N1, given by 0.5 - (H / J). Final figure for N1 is -80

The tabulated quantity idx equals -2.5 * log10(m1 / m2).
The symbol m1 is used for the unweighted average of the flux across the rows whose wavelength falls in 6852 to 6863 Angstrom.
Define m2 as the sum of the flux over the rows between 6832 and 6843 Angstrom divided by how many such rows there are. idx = 0.013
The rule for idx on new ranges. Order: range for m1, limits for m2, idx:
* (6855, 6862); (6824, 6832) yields -0.007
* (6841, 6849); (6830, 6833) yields 0.031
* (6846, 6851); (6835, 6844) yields 0.043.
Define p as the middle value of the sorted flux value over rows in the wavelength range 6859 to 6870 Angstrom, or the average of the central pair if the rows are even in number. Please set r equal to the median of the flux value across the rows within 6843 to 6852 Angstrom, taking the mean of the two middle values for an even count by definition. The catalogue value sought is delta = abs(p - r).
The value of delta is 0.65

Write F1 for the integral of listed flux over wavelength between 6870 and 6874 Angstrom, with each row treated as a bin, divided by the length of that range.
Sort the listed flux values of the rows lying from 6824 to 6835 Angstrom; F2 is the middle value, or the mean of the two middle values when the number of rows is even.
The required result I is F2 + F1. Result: 31.2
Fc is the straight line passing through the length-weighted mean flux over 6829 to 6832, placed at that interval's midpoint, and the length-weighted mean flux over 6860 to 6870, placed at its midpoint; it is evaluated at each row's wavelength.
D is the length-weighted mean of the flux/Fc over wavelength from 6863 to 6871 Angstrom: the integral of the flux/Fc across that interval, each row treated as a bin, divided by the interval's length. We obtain 0.993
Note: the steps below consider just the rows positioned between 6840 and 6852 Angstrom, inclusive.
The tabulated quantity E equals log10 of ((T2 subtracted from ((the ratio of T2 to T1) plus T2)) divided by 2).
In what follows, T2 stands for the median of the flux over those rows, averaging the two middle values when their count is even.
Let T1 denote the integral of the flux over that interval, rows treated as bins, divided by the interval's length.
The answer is -0.302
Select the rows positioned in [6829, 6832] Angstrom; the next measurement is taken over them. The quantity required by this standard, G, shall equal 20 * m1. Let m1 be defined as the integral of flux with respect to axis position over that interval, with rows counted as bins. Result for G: 943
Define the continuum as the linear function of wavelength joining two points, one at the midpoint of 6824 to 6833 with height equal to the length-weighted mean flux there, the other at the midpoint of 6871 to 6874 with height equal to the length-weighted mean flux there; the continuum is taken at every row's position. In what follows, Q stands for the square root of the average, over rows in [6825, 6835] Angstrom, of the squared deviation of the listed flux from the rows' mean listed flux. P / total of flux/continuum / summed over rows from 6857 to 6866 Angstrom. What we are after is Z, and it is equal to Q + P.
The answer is 6.32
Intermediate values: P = 6.12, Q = 0.20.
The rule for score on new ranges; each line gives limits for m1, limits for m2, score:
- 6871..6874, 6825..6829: 0.99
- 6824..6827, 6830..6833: 0.99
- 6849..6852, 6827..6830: 0.99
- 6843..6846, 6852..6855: 0.96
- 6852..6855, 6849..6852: 1.03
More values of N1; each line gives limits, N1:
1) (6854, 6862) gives -131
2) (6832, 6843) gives -115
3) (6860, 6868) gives -250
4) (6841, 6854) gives -82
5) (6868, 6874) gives -206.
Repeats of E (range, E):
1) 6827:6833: -0.301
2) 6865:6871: -0.300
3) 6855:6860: -0.301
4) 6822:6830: -0.301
